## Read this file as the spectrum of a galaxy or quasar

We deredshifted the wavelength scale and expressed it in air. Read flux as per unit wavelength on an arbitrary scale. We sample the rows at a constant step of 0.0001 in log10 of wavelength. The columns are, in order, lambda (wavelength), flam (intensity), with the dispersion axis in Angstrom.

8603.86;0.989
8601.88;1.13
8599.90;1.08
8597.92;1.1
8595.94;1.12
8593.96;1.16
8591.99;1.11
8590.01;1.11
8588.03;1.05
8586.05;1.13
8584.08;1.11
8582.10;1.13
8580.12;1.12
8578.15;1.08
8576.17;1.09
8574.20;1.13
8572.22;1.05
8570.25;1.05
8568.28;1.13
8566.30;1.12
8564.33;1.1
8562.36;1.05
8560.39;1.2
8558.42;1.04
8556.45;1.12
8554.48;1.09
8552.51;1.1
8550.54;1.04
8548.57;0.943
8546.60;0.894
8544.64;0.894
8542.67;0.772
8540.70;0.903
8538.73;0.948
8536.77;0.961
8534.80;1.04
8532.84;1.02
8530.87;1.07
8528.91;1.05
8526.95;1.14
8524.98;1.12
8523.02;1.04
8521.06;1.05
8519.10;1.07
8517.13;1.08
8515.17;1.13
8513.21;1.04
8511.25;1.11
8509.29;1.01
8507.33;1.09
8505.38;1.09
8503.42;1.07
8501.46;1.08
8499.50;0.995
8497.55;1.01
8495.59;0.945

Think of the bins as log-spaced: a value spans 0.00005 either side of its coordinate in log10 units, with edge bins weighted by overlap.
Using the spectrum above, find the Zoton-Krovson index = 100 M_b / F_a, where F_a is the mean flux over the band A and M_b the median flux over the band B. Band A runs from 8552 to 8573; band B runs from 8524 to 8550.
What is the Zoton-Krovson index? 88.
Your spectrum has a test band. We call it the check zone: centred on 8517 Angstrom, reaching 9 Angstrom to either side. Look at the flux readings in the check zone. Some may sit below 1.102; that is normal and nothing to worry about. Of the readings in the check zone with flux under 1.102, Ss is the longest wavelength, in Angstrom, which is 8523.02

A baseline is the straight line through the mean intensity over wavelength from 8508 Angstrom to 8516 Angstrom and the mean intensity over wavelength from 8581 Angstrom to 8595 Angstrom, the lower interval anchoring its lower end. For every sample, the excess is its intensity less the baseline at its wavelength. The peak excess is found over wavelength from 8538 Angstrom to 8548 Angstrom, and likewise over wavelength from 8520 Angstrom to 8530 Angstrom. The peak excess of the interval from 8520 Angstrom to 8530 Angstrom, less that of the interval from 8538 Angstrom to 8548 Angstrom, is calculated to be 0.20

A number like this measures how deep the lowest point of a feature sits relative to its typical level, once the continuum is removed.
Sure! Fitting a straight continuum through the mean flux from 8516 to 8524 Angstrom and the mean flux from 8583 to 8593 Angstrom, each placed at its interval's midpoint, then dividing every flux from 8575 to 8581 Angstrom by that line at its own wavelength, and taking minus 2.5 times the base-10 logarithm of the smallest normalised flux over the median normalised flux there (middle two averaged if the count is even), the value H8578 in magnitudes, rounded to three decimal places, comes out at 0.011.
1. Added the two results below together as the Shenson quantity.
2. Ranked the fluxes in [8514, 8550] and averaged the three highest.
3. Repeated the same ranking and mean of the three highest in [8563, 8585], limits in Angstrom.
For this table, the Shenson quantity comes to 2.26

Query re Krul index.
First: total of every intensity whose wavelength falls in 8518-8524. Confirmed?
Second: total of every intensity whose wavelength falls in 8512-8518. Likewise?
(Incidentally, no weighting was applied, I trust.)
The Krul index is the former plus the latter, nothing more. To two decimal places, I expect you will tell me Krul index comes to 6.41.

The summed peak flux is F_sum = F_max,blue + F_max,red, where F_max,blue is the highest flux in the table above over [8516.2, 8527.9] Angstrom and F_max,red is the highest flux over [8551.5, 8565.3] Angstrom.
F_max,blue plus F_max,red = 2.34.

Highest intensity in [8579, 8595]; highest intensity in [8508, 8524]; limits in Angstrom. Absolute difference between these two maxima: 0.03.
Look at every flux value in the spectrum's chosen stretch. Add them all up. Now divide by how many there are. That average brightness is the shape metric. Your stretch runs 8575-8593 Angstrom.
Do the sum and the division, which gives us 1.10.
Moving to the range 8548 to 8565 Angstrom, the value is 1.08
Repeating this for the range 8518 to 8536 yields 1.07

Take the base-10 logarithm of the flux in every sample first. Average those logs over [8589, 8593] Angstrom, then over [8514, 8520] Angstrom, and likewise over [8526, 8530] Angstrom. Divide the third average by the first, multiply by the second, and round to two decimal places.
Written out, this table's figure 0.03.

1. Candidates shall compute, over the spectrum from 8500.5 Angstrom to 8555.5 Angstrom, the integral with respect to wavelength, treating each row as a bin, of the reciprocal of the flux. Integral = 54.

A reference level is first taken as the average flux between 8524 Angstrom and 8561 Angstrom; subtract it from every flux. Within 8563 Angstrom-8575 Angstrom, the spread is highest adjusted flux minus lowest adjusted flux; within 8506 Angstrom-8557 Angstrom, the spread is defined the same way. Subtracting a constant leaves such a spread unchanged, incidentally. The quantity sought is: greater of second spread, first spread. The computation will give 0.37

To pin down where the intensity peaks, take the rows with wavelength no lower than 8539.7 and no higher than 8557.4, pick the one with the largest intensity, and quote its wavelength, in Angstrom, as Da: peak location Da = 8556.45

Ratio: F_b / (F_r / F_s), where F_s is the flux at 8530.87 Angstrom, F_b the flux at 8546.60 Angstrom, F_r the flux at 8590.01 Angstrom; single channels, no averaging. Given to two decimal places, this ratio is 0.86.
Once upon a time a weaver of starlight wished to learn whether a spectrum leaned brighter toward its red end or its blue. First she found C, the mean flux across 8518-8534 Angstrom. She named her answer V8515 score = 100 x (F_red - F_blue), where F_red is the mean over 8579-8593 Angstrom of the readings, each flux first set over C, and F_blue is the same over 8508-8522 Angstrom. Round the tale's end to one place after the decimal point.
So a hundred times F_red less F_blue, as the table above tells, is 3.6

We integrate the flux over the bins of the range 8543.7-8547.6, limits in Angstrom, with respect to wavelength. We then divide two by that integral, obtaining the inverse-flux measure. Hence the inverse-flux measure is 0.57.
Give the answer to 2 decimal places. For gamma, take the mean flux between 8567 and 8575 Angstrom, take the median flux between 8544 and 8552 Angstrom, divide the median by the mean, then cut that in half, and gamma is 0.42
